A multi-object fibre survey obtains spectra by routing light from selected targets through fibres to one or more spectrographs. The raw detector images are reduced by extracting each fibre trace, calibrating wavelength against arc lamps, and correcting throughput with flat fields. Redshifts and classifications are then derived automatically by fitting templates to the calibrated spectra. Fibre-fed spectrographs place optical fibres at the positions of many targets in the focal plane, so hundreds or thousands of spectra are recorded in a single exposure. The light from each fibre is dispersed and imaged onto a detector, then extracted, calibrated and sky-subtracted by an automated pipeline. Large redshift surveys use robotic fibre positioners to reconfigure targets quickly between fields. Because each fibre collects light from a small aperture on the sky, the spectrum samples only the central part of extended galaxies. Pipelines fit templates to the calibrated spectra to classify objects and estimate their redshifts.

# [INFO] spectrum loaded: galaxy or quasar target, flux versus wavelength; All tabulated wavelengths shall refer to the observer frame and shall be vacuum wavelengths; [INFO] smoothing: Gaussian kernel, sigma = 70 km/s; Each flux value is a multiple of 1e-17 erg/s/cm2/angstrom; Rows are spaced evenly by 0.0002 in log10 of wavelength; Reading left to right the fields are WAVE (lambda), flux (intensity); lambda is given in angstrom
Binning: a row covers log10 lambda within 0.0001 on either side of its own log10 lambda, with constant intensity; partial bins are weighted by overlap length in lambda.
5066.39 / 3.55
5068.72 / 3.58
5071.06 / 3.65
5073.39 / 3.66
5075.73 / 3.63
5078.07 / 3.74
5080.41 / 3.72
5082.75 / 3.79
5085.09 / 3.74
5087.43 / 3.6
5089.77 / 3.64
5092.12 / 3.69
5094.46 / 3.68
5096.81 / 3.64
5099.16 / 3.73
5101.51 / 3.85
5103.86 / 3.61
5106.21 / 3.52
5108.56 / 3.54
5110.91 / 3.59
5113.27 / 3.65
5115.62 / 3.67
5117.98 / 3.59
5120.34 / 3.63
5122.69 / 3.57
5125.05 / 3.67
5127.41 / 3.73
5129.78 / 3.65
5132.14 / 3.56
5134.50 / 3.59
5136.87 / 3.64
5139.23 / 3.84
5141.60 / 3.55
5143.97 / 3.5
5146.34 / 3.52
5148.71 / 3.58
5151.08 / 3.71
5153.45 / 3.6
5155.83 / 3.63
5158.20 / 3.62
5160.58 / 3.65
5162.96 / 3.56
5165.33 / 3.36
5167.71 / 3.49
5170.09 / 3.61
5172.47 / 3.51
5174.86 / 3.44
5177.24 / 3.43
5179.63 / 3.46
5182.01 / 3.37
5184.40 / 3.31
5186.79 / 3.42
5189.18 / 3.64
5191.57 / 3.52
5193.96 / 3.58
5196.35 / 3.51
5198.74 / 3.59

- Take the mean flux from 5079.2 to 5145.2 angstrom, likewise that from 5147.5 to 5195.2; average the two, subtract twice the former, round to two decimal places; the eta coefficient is -3.71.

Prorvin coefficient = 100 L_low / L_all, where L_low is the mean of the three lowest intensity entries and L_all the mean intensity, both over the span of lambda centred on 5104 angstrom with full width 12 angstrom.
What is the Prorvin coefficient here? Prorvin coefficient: 97.4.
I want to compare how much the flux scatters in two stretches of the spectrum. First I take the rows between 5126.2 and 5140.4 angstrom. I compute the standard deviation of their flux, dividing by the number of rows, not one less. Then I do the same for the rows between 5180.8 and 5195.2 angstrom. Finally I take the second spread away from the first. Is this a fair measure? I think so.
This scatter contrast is -0.023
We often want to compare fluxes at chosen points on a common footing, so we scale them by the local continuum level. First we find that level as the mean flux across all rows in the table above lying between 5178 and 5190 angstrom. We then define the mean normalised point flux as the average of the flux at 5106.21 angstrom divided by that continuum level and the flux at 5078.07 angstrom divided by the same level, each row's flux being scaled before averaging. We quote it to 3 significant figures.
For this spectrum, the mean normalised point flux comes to 1.06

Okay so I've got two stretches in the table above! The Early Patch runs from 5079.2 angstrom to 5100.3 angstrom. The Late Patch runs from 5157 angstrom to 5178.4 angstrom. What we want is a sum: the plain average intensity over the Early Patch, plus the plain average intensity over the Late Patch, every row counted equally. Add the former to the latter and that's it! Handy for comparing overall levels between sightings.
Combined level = 7.21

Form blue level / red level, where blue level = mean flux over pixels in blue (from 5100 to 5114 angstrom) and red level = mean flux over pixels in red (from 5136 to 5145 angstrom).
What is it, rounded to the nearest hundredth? 1.00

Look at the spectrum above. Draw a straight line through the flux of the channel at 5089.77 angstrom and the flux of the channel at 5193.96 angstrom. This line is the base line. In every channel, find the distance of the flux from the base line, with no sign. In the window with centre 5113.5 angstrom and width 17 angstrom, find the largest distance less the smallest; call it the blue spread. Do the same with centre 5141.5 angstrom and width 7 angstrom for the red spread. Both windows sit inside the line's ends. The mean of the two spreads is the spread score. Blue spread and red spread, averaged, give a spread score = 0.136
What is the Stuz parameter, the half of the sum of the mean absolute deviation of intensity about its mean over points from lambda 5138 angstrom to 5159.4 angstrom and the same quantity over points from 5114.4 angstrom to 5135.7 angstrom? 0.060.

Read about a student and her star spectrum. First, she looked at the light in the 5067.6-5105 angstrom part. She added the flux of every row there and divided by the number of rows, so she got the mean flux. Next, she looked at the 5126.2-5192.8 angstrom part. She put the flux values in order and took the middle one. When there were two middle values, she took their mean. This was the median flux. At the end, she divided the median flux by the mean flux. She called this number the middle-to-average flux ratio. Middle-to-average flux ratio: 0.966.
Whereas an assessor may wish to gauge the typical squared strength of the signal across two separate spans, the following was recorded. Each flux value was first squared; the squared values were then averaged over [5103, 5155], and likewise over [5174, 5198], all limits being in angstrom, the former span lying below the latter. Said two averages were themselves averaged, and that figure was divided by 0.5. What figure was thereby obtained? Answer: 25.1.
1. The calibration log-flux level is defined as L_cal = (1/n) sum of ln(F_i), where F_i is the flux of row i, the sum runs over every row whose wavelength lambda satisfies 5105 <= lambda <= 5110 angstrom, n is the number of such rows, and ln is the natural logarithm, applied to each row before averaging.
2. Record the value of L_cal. 1.26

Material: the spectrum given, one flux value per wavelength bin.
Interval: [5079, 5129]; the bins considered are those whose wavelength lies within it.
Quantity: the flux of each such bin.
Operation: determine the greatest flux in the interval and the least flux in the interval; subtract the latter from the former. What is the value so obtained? 0.330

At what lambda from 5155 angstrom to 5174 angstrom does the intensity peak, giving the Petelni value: 5160.58 angstrom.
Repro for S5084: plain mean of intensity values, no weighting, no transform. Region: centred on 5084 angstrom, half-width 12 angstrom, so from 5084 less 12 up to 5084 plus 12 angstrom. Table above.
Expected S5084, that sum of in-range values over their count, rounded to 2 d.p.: 3.69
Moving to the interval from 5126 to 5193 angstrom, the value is 3.55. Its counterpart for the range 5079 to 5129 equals 3.66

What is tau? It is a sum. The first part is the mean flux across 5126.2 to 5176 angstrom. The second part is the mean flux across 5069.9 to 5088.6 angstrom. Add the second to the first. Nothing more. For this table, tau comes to 7.28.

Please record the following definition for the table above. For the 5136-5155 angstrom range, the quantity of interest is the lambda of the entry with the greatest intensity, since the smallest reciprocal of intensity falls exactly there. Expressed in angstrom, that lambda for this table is 5139.23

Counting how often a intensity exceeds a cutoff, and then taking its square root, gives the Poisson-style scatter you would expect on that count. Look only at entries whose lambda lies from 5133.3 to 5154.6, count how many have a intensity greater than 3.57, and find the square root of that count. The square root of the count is 2.45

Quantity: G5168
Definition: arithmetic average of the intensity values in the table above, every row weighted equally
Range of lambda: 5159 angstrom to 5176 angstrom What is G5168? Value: 3.52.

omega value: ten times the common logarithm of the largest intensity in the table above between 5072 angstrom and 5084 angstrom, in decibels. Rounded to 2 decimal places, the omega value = 5.79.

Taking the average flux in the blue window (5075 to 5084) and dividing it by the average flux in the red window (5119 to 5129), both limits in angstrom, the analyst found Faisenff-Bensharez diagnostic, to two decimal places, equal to 1.02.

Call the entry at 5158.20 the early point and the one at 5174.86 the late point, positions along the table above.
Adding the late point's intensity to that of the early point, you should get 7.06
